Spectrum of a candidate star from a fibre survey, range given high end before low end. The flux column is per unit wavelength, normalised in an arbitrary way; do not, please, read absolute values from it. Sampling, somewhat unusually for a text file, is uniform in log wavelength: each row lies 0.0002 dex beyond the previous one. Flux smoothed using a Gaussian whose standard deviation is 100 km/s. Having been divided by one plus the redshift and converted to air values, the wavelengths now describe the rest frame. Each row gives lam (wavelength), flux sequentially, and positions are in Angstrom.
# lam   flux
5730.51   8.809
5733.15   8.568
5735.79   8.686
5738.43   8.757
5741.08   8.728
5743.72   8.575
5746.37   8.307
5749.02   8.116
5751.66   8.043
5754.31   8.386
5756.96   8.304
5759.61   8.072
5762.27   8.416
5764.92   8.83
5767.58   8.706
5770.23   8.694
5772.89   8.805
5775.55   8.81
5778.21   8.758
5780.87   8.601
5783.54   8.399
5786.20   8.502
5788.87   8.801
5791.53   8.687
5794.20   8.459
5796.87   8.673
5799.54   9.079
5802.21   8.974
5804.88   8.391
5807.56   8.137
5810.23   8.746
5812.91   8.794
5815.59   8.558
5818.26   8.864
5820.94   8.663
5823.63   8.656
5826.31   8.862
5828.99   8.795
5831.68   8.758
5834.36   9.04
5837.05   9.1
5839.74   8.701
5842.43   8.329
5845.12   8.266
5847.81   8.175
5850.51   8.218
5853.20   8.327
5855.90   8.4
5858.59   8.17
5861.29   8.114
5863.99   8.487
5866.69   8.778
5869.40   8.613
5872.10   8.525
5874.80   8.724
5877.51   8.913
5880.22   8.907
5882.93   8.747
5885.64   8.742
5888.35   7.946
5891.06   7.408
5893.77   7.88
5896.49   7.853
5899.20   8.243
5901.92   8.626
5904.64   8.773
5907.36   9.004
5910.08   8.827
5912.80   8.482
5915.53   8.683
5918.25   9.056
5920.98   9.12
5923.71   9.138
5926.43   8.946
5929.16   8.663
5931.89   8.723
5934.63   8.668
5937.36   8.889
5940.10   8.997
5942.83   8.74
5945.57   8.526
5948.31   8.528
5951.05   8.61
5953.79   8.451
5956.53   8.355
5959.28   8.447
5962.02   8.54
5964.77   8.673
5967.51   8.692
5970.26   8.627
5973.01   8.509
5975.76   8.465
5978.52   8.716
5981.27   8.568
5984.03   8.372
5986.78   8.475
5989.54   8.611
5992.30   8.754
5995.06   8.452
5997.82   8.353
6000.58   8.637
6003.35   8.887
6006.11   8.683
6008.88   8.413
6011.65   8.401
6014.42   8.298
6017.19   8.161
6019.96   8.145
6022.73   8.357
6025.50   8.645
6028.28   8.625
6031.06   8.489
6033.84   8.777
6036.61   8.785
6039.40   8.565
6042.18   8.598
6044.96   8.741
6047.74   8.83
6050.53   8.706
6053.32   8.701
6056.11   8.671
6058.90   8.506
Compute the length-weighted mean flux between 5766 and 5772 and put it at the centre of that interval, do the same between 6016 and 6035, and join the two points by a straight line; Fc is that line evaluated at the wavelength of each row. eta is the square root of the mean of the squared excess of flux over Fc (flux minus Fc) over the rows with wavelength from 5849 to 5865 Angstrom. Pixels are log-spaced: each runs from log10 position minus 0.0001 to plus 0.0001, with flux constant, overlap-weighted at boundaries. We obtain 0.4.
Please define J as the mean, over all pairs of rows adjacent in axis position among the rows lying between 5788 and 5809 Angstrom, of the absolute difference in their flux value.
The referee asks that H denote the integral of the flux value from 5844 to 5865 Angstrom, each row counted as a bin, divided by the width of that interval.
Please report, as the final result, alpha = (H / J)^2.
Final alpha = 924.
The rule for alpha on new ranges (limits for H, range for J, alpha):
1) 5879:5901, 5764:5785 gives 7533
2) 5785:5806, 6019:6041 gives 2701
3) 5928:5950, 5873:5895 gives 793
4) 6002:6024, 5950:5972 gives 8046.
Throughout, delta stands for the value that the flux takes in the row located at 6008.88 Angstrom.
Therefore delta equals 8.413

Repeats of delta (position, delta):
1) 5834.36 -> 9.04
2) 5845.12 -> 8.266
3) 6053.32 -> 8.701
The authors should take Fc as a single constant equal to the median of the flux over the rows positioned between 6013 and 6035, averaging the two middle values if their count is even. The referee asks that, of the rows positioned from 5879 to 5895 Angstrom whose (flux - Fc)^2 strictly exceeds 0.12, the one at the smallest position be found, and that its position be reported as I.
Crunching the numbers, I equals 5880.22 Angstrom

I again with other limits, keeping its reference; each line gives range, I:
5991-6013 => 6003.35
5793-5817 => 5799.54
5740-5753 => 5751.66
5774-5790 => 5775.55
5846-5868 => 5866.69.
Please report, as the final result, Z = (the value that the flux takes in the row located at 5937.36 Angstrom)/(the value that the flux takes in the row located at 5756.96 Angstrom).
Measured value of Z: 1.07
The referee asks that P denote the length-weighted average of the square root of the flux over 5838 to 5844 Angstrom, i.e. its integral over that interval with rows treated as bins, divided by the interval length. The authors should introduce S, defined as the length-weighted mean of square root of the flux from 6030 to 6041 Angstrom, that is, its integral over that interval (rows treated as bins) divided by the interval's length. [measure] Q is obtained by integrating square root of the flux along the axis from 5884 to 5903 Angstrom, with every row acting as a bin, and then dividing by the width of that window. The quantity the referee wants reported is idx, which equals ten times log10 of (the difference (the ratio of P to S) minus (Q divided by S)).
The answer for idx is -16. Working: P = 2.92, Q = 2.846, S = 2.94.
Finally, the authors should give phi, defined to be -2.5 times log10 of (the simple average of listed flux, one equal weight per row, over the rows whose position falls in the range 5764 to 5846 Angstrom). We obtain -2.35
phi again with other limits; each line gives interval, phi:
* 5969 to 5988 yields -2.33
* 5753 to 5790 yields -2.33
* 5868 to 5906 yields -2.31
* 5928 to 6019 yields -2.33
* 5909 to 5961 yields -2.35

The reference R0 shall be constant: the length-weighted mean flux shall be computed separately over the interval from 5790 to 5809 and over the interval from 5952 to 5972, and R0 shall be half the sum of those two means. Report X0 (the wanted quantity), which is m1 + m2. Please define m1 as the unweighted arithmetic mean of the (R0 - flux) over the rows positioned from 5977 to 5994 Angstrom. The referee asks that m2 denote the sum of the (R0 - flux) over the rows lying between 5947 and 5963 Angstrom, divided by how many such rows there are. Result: 0.11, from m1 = 0.01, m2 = 0.10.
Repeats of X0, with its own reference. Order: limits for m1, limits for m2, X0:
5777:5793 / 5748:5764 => 0.33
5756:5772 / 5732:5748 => 0.07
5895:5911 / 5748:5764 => 0.40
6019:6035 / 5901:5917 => -0.06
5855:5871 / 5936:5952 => 0.04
